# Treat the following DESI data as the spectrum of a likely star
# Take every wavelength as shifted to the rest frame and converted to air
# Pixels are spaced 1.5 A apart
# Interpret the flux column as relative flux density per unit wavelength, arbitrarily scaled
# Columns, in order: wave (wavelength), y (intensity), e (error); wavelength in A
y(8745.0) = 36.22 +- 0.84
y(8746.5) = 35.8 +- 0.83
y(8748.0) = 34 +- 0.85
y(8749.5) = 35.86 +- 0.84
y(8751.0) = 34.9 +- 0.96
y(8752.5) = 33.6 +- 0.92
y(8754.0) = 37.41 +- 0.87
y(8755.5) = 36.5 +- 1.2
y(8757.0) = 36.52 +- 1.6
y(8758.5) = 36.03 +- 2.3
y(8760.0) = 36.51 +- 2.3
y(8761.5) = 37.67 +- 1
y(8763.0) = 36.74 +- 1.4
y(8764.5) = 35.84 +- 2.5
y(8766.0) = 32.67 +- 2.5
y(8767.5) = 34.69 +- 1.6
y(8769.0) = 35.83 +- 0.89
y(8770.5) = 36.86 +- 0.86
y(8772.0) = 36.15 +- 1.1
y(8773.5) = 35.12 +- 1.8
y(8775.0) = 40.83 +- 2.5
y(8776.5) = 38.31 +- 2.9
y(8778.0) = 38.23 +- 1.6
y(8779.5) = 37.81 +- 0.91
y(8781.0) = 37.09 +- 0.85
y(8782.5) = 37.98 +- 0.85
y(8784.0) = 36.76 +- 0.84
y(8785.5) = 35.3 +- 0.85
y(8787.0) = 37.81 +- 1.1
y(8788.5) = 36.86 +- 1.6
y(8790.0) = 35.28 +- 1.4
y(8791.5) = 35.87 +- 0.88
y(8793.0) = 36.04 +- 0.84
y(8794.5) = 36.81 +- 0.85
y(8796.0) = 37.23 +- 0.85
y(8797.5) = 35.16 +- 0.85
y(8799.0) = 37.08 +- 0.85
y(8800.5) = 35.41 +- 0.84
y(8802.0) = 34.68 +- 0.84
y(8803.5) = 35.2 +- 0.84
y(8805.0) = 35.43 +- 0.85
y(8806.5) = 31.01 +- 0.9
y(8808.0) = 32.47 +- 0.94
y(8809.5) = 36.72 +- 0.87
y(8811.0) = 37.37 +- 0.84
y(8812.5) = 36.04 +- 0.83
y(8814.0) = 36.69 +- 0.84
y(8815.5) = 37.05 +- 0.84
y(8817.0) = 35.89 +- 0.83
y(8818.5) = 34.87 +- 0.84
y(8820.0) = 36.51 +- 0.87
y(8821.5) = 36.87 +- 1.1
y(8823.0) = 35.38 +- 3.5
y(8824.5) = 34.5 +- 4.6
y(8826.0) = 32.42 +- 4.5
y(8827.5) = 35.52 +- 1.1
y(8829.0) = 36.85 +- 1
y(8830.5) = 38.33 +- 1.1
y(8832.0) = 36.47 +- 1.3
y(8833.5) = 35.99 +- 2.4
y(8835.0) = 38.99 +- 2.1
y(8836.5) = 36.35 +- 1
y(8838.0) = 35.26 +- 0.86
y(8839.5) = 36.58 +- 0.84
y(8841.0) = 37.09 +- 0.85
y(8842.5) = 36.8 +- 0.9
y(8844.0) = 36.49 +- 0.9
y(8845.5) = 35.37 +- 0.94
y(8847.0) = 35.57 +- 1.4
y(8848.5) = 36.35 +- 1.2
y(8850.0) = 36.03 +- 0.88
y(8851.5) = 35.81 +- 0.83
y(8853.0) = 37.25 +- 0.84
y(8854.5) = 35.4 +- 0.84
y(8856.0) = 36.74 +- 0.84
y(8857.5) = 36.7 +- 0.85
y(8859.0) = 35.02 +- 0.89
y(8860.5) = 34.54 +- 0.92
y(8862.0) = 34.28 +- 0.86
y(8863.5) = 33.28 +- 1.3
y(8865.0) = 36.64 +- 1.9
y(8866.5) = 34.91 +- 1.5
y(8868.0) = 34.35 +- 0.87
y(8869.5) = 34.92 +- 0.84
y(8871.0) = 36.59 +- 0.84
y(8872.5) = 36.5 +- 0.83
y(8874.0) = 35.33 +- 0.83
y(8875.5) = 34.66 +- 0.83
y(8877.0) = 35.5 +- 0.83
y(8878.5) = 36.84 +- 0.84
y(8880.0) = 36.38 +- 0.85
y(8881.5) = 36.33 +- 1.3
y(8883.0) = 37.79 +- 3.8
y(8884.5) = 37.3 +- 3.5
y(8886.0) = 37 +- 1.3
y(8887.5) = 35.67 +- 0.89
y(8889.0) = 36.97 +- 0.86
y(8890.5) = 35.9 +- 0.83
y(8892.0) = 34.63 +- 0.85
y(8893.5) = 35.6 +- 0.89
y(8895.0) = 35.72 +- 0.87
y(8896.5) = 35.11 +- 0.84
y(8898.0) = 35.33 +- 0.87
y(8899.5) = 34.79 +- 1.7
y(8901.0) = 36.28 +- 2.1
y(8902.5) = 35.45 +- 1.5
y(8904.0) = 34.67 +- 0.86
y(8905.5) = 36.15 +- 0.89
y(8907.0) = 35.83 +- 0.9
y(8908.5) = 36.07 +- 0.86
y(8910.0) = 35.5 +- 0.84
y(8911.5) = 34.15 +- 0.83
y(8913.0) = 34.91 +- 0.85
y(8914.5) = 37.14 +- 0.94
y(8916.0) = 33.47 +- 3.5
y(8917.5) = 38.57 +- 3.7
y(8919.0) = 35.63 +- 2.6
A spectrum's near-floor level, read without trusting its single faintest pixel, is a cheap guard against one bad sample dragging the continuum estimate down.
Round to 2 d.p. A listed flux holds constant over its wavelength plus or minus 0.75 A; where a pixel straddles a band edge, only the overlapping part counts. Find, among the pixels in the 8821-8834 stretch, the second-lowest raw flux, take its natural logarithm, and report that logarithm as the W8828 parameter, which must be 3.54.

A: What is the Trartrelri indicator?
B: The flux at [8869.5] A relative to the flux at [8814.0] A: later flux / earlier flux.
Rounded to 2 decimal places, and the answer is 0.95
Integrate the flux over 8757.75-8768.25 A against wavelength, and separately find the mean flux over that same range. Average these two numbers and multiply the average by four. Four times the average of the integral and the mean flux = 822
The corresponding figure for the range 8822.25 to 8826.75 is 375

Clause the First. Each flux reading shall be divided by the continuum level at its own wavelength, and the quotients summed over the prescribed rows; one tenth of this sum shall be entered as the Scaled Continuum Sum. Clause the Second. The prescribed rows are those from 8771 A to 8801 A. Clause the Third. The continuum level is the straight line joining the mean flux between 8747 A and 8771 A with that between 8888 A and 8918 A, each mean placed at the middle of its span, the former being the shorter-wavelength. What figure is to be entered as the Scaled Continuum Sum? 2.1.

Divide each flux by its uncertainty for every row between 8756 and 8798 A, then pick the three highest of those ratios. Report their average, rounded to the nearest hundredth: 44.08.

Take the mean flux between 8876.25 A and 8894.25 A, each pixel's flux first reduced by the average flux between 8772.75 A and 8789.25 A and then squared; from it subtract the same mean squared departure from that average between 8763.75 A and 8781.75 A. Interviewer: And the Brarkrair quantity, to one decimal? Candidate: -2.7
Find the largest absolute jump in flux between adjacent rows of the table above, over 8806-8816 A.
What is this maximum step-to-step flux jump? 4.25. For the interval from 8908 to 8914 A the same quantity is 1.35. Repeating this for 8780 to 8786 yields 1.46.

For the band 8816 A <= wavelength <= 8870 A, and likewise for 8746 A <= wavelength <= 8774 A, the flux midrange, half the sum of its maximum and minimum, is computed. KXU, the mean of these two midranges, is 35.44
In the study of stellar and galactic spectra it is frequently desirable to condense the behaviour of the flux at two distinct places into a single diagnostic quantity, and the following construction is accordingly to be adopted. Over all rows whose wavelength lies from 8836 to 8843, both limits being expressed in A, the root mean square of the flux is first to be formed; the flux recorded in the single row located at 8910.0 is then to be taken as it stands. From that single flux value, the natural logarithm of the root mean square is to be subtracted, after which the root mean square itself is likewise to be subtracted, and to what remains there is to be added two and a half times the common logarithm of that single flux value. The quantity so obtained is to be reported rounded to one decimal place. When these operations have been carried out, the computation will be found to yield -0.6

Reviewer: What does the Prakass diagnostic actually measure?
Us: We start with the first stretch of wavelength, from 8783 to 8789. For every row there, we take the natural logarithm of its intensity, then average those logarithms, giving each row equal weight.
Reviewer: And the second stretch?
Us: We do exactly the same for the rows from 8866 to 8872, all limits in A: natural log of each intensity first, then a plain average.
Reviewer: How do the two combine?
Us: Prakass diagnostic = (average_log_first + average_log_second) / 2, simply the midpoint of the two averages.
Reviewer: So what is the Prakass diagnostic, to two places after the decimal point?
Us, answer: 3.58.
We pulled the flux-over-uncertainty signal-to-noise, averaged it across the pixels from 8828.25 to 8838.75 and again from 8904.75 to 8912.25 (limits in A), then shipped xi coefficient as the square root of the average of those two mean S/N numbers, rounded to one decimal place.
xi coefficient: 6.0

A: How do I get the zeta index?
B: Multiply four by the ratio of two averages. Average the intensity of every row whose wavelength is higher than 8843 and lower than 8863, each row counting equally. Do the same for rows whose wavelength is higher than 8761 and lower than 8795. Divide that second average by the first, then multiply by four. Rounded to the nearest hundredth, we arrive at 4.09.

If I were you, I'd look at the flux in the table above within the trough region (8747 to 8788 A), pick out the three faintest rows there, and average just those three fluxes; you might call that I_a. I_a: 33.4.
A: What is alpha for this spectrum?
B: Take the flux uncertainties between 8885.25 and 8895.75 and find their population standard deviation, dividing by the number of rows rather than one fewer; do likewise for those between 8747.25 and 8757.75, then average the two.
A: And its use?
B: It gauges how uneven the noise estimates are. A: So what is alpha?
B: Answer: 0.2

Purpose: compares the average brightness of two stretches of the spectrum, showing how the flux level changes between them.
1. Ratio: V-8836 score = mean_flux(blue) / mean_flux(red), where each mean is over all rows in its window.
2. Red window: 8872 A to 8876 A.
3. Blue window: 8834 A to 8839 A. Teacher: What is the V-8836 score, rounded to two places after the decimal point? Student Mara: 1.04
